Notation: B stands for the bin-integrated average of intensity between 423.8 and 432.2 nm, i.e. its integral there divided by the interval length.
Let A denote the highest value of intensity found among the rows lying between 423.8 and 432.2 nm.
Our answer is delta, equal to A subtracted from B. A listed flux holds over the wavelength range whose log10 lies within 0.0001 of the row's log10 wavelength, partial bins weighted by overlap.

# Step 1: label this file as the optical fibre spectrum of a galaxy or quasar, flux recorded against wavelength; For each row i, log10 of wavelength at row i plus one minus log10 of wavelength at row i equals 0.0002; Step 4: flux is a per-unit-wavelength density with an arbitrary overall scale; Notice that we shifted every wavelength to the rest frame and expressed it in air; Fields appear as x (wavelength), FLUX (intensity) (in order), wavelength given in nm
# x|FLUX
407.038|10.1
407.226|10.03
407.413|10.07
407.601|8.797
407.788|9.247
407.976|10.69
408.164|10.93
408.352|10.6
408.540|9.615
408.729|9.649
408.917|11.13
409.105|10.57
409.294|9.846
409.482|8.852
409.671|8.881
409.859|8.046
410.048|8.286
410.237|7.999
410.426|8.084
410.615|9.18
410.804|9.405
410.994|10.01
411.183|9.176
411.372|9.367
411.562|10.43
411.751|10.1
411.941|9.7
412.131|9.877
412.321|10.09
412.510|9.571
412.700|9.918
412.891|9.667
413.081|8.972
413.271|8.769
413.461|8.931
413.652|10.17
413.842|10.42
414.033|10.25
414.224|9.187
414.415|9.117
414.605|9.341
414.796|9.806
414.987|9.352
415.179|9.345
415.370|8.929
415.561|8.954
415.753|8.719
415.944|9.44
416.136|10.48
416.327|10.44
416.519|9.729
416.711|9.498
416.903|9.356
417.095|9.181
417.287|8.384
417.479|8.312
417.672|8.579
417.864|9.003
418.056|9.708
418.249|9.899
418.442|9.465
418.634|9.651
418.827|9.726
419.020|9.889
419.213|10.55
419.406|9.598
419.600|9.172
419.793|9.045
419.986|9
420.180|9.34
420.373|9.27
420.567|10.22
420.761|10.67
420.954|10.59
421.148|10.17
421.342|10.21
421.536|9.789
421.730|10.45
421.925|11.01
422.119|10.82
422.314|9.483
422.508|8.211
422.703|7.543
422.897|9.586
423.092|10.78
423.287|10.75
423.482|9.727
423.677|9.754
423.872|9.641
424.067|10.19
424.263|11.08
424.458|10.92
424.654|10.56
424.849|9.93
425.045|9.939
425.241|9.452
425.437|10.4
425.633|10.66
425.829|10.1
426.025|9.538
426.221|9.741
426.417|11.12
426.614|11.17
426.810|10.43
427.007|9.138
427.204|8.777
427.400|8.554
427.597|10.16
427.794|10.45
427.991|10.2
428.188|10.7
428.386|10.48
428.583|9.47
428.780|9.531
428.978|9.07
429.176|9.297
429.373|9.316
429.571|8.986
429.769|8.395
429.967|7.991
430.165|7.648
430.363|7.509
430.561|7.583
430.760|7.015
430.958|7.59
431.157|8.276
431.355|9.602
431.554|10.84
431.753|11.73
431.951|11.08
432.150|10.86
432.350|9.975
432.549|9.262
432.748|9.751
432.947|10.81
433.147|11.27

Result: -2.09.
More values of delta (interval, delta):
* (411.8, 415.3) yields -0.84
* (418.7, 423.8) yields -1.19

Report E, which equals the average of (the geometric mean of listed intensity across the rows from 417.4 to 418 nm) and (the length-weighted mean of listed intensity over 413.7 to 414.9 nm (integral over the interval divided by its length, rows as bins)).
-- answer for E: 9.2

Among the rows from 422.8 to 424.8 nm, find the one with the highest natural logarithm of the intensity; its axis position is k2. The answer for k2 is 424.263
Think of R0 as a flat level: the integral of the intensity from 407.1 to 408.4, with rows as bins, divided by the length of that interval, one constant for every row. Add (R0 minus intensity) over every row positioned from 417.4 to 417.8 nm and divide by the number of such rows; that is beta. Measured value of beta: 1.6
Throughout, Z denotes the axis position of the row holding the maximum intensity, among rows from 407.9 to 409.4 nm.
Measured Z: 408.917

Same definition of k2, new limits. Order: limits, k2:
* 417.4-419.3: 419.213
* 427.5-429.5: 428.188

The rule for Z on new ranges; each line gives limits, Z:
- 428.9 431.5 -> 431.355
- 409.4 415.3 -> 411.562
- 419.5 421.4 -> 420.761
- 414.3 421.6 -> 420.761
